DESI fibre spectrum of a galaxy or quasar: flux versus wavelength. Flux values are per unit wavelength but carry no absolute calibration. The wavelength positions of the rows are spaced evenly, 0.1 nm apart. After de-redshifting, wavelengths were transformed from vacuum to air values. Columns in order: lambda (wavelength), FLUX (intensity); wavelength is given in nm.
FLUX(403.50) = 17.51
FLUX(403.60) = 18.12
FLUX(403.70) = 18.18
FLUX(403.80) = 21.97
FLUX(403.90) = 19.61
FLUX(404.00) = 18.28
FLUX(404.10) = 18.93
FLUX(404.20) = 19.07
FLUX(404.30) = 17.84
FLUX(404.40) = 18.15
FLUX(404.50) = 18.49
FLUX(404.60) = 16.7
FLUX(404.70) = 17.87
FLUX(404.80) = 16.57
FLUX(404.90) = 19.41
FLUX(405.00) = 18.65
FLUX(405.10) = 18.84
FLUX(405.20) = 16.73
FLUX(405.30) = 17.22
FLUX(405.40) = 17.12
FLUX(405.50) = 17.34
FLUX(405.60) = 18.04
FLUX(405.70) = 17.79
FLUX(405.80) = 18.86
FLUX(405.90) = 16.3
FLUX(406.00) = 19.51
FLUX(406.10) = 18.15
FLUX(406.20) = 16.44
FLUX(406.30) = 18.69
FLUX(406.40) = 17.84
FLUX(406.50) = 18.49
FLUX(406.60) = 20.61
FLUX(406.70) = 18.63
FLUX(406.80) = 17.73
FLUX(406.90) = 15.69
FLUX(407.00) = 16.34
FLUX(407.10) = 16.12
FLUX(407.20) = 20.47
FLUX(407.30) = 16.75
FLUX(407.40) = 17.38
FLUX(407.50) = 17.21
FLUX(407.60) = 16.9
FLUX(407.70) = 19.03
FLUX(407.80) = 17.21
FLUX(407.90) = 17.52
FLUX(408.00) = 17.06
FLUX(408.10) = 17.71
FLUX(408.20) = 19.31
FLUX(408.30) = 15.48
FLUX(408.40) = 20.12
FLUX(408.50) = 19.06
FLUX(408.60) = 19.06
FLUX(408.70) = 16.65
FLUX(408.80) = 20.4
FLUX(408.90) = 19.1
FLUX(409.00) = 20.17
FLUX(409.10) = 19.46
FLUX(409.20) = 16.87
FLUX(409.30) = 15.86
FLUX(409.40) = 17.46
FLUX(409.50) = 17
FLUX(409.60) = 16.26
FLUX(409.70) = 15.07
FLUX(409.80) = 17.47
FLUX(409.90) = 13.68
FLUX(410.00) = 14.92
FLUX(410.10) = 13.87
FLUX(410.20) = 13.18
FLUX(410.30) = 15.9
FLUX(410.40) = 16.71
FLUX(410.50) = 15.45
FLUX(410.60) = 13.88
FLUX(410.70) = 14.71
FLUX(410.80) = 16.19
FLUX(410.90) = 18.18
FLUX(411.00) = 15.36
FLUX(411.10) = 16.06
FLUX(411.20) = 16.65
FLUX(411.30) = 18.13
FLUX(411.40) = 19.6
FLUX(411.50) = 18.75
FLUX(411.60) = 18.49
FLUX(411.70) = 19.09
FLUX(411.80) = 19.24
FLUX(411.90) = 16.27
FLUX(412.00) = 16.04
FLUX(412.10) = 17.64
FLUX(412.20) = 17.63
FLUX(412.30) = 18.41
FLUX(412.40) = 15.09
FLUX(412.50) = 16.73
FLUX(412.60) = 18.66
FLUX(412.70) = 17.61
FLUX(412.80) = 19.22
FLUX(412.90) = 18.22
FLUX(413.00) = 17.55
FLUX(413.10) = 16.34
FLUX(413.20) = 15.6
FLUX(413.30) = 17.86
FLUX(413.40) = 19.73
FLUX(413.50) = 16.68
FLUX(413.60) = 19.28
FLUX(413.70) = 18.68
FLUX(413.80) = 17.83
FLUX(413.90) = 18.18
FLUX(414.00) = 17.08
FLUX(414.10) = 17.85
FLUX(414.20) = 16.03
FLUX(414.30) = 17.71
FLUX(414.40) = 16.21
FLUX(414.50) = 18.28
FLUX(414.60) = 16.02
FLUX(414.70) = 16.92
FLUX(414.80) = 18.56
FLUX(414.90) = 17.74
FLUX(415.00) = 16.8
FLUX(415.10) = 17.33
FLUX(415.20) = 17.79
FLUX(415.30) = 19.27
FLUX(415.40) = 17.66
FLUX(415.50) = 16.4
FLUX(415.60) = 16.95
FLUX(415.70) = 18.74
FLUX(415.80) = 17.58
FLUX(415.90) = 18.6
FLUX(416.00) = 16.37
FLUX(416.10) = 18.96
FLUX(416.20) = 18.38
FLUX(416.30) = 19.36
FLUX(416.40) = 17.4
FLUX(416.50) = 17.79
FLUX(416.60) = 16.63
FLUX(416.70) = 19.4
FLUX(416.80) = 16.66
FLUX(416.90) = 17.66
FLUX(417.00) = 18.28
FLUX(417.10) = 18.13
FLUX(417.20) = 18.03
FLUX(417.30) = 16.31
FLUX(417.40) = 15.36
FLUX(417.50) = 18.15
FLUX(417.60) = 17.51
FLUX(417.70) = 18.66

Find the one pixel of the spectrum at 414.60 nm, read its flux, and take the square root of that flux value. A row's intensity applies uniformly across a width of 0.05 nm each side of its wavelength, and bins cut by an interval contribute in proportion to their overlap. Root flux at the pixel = 4.00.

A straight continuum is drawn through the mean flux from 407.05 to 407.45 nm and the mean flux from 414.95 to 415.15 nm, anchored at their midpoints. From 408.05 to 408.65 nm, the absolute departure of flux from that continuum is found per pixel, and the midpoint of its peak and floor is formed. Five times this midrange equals 6.6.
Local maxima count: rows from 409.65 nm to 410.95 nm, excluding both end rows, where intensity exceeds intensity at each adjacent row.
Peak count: 3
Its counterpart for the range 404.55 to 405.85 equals 5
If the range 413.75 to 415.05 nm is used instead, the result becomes 5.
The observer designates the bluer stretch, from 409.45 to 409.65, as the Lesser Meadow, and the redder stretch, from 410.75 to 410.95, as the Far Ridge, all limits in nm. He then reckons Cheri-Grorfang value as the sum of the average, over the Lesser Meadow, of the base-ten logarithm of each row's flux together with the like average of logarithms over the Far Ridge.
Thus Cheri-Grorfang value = 2.46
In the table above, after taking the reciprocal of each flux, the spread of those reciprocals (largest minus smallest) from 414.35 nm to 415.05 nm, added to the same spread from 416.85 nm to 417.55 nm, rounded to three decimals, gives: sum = 0.019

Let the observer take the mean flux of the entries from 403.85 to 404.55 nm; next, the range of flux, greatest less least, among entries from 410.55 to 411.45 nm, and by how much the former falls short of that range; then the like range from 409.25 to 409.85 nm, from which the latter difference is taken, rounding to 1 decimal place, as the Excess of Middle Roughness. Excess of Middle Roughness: 15.3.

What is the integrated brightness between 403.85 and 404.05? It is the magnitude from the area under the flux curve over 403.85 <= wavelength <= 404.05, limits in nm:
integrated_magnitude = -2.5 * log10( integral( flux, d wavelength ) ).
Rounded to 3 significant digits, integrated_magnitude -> -1.45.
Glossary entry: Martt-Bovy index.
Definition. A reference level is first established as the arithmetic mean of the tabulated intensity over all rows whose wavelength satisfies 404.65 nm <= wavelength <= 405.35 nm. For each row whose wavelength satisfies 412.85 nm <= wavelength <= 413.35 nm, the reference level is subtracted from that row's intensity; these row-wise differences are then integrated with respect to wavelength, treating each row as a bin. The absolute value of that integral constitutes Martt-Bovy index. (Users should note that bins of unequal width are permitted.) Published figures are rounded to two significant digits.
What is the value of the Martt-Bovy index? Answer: 0.39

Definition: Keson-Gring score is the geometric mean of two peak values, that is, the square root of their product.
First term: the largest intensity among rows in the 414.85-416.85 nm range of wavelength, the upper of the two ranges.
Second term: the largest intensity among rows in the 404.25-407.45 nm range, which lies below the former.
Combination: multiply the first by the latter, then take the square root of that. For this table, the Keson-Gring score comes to 20.00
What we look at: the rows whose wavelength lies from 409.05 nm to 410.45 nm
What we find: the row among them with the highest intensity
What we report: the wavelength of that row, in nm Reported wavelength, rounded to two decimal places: 409.10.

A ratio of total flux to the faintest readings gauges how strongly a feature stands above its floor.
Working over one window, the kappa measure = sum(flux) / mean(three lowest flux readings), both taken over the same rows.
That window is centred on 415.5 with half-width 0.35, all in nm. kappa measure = 7.33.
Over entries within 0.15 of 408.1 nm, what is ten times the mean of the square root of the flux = 42.4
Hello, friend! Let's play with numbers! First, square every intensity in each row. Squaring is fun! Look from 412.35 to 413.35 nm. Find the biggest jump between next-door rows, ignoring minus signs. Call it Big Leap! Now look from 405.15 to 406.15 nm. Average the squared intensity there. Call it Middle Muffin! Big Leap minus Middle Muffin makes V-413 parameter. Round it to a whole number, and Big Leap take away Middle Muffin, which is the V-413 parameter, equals -239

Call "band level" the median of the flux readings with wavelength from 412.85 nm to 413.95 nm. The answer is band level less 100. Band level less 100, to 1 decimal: -82.1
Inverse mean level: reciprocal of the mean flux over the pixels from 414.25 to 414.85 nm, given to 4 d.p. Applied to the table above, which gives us 0.0579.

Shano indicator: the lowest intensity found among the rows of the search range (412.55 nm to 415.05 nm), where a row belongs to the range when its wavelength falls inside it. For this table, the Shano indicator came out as 15.6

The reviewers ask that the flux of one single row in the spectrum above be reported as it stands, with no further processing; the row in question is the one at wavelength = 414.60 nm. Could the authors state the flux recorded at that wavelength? 16.02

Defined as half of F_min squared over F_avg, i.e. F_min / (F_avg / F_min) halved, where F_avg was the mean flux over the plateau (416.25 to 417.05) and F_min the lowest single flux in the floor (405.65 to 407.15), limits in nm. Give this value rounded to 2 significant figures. 6.9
